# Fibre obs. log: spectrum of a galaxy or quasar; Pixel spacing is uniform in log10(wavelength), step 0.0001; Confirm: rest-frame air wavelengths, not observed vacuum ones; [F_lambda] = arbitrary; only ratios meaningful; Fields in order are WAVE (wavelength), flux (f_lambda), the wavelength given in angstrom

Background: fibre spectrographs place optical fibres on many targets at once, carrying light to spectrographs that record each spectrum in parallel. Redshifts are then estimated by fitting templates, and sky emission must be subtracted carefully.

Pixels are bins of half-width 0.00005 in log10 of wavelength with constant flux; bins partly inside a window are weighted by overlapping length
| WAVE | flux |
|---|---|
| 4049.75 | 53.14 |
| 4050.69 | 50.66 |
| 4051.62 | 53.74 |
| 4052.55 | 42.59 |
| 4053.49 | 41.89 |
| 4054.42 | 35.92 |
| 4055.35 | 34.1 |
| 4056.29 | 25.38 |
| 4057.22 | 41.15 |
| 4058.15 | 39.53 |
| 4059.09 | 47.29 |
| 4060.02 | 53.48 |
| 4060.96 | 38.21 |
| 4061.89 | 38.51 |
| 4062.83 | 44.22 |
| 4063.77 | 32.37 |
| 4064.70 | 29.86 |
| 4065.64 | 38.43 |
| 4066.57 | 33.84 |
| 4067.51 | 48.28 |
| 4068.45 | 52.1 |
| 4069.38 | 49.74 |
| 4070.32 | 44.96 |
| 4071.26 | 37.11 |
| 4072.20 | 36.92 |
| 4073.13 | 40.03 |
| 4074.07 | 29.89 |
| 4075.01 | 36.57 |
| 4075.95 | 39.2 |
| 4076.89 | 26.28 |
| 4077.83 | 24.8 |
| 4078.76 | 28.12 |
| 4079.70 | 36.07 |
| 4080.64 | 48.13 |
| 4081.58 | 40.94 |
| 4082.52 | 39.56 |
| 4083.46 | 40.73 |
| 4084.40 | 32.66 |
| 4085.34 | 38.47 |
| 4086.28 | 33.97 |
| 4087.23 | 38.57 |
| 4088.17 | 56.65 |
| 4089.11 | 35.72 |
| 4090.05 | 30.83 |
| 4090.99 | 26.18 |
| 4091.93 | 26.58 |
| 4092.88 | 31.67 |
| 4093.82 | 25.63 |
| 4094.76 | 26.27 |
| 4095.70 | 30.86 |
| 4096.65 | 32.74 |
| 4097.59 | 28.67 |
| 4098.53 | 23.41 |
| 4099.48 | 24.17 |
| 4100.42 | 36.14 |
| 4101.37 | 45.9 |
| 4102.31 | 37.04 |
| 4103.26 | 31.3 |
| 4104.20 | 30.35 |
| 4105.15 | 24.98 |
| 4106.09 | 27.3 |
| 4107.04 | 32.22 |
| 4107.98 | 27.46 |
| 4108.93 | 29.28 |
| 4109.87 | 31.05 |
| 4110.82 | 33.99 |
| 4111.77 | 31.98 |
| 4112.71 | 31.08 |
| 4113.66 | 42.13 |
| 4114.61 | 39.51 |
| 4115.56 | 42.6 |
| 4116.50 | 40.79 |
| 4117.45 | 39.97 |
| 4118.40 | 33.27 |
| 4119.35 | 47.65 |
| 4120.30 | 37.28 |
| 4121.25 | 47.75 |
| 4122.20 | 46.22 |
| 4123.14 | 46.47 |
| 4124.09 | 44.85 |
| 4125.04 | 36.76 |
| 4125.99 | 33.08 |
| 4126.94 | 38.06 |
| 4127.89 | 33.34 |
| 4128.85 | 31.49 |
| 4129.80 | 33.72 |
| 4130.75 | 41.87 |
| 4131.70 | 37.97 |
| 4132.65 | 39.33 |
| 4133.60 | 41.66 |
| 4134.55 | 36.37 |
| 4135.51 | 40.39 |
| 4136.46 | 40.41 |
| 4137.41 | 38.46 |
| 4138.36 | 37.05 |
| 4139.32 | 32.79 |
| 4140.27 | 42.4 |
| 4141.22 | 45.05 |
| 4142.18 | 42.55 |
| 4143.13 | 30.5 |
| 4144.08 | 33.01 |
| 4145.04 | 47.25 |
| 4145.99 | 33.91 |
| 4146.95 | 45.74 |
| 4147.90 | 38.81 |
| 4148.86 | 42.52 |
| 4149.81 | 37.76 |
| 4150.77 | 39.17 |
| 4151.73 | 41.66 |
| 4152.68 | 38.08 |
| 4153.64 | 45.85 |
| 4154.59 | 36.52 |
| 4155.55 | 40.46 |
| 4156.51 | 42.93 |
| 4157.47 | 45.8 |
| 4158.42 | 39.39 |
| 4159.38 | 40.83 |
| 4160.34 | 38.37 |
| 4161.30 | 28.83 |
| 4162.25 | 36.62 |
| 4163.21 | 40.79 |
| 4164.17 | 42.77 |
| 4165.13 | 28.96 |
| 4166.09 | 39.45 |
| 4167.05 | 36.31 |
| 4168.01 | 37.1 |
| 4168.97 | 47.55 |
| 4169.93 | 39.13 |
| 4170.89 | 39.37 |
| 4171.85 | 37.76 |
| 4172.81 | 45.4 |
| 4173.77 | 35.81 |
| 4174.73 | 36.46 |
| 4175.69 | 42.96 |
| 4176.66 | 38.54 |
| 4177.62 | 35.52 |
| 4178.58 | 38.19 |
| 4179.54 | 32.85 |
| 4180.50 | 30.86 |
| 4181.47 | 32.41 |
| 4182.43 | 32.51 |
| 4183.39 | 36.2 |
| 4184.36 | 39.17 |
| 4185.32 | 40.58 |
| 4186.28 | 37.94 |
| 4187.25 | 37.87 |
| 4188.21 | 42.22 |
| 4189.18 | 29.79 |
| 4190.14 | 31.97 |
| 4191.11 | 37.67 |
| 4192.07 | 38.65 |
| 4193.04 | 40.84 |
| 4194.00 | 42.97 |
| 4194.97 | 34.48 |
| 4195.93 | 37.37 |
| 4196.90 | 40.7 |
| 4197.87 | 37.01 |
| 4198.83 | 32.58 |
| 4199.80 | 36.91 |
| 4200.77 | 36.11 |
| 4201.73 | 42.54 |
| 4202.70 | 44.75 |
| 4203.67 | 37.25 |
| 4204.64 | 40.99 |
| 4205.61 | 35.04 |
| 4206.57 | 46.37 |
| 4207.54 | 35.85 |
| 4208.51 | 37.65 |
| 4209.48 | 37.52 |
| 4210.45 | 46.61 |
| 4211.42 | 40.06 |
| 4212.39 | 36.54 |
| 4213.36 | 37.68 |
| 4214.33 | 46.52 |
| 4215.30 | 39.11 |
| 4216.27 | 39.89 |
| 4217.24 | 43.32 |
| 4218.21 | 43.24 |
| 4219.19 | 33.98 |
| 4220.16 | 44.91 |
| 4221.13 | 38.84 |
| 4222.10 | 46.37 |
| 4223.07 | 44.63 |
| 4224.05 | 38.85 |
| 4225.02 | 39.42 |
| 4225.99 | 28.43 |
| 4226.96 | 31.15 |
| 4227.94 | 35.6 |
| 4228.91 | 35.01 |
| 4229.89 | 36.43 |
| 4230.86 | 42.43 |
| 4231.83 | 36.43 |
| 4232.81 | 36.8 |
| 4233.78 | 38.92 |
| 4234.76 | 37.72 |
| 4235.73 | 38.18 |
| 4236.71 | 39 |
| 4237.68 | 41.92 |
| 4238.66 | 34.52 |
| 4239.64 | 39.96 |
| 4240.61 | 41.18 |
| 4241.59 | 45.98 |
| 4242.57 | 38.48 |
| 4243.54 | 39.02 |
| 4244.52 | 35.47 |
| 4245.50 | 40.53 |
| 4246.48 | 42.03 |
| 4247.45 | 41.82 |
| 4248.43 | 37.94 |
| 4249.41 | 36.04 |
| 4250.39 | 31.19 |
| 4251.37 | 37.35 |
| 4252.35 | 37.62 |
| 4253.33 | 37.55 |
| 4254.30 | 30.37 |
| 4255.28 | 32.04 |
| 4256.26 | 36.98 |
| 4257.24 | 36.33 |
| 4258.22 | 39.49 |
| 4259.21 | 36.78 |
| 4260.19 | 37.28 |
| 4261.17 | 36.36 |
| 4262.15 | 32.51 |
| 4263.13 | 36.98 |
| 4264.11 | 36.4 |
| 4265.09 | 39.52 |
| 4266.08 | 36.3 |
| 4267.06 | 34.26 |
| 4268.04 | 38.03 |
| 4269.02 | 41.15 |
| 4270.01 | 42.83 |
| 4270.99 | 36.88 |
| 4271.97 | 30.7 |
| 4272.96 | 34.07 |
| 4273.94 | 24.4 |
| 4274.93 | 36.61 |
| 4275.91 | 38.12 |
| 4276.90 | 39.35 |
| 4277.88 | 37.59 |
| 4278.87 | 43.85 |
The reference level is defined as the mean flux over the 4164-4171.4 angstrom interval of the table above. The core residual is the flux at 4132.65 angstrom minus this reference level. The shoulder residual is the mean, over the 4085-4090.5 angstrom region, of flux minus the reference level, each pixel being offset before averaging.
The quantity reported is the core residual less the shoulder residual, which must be 0.3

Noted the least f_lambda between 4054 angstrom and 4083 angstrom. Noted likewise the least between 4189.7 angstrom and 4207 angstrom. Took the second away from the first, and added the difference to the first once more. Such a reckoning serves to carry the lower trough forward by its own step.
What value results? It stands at 18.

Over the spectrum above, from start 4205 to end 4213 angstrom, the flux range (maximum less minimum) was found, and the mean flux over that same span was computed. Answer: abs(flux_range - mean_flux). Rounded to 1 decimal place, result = 27.9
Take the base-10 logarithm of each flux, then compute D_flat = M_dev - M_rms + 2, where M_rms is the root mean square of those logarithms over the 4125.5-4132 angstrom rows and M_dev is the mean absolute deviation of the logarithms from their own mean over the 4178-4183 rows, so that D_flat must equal 0.473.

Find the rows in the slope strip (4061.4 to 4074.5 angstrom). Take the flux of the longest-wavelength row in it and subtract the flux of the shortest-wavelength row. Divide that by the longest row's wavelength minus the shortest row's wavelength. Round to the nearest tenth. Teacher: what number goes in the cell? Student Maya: -0.7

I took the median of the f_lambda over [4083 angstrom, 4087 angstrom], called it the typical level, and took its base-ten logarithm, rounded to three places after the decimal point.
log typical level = 1.559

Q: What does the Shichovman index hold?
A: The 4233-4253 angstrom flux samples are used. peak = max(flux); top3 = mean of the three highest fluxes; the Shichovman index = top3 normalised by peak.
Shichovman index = 0.942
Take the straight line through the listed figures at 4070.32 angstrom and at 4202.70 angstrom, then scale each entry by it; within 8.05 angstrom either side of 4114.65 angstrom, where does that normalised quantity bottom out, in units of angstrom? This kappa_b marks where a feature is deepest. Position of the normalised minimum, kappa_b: 4107.98 angstrom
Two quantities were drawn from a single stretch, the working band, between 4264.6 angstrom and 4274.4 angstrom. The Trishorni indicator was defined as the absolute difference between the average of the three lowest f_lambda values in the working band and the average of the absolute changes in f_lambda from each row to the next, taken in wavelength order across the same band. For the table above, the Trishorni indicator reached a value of 25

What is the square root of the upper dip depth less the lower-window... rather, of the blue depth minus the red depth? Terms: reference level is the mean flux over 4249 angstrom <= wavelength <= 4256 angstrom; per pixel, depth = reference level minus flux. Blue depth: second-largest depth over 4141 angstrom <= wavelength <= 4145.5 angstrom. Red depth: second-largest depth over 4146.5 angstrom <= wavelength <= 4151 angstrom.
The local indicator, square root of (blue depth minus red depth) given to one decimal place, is 2.4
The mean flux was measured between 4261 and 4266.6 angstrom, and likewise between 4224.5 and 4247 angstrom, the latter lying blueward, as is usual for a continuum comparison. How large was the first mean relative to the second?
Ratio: 0.96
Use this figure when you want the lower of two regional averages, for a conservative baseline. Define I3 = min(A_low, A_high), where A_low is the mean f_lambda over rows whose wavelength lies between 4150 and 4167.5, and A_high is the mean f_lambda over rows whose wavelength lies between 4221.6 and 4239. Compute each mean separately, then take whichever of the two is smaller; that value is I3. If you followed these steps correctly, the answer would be 37.9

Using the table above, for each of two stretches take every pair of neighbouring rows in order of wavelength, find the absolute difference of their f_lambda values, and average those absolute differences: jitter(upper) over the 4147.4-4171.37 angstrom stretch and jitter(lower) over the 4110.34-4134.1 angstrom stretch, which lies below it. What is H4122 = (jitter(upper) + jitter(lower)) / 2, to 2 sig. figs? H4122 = 4.8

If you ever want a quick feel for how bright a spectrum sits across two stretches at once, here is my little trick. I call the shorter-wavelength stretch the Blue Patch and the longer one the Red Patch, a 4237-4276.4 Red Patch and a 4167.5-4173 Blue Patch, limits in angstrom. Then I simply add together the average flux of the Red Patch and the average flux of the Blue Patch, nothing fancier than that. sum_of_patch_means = 78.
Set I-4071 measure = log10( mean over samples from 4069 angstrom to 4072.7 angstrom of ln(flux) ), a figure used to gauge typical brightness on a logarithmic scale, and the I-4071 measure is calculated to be 0.572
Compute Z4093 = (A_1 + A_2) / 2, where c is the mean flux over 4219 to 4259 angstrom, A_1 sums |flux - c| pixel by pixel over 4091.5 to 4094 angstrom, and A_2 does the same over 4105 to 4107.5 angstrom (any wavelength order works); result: 30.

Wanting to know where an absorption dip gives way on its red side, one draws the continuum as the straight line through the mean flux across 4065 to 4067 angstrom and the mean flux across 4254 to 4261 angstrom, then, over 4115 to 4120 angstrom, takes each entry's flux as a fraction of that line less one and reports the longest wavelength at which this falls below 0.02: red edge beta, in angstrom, 4118.40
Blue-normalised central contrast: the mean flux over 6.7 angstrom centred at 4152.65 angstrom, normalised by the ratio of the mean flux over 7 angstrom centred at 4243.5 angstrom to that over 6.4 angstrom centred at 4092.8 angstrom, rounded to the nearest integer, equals 28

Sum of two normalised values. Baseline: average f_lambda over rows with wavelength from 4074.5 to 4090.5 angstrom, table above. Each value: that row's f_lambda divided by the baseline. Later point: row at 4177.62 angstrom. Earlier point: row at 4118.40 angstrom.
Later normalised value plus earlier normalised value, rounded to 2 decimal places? 1.86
